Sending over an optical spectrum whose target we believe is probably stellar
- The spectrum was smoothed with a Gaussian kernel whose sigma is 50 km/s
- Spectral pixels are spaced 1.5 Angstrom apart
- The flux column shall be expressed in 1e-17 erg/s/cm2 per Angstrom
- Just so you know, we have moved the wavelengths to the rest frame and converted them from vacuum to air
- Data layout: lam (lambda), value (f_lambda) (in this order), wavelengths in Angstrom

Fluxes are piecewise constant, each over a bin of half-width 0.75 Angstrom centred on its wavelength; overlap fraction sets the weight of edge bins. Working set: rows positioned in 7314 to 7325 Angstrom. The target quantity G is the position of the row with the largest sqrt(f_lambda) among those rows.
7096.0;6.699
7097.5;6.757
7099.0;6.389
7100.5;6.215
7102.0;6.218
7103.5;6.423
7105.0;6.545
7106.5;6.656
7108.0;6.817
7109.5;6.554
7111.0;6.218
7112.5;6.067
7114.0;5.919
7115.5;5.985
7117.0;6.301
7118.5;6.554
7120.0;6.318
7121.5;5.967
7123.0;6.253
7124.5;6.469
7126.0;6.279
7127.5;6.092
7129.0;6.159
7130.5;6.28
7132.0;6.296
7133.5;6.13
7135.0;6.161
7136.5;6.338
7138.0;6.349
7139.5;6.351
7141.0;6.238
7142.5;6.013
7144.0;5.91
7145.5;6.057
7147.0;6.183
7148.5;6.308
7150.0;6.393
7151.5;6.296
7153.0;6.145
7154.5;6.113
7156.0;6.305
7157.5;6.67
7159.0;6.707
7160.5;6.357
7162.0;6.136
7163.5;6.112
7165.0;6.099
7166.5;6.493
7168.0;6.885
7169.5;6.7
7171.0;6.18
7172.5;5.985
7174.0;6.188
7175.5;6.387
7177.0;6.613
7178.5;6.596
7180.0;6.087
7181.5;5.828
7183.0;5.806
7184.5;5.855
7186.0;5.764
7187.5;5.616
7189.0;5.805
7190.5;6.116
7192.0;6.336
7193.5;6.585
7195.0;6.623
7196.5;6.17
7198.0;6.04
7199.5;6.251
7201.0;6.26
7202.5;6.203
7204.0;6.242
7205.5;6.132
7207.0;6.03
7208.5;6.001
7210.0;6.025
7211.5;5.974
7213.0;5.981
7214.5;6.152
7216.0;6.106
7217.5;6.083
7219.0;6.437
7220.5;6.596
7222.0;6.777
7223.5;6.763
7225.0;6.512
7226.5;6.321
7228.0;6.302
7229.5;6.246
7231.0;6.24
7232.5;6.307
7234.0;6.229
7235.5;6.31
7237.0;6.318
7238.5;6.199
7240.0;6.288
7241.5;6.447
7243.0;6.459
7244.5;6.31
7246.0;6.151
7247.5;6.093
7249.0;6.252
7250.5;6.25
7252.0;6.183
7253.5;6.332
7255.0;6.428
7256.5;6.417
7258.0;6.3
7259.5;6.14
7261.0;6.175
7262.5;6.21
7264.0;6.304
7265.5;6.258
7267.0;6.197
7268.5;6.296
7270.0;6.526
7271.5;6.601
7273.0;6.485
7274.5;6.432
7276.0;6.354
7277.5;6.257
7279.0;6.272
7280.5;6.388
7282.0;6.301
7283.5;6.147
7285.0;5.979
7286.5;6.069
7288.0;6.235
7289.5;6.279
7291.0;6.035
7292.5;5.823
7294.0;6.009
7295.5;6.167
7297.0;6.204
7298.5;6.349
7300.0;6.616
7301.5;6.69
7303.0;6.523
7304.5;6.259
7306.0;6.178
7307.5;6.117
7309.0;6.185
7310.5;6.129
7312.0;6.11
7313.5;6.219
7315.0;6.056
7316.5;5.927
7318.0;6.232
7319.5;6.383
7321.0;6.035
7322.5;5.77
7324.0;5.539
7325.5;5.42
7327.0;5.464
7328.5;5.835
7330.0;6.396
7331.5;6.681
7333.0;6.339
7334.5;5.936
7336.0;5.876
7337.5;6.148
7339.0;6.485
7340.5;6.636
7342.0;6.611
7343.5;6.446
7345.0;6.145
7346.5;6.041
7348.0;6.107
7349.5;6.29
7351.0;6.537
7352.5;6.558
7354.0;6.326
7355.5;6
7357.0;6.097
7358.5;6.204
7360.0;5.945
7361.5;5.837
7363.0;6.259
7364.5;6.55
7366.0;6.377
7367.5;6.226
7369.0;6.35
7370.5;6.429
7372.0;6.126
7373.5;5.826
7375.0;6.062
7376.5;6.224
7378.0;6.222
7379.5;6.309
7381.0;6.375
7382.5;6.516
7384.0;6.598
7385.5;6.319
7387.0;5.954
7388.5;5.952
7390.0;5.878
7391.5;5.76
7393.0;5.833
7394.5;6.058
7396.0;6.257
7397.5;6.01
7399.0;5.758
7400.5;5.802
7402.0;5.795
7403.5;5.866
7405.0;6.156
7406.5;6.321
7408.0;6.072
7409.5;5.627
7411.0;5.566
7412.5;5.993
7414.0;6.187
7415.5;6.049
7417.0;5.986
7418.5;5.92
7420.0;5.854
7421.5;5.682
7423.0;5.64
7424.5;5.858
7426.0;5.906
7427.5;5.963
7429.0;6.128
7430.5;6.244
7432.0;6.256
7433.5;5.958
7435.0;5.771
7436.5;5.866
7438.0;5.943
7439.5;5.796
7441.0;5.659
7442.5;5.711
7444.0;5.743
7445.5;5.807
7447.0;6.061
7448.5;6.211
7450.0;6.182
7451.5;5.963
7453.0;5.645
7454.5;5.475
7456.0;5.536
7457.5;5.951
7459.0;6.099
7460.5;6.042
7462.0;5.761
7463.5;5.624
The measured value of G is 7319.5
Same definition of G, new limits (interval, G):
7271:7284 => 7271.5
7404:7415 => 7406.5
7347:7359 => 7352.5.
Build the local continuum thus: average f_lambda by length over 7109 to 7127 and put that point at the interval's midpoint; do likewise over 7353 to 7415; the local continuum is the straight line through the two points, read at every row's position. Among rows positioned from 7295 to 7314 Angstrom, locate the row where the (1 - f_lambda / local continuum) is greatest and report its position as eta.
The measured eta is 7312.0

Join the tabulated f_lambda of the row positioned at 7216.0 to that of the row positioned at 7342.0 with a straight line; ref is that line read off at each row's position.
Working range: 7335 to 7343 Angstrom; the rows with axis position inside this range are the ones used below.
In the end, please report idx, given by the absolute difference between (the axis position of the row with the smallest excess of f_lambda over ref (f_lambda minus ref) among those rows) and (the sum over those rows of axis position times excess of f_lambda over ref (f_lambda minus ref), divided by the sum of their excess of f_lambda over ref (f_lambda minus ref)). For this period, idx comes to 0.7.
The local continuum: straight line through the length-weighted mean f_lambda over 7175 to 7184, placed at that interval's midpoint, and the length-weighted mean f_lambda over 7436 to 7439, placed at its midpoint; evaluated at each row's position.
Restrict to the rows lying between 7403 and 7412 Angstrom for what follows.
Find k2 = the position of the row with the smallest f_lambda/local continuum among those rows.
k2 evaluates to 7411.0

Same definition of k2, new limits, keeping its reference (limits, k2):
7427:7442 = 7441.0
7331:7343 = 7336.0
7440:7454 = 7453.0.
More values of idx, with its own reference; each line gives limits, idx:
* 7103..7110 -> 3.2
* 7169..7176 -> 0.6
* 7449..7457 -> 1.1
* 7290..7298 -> 1.0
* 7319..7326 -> 1.9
